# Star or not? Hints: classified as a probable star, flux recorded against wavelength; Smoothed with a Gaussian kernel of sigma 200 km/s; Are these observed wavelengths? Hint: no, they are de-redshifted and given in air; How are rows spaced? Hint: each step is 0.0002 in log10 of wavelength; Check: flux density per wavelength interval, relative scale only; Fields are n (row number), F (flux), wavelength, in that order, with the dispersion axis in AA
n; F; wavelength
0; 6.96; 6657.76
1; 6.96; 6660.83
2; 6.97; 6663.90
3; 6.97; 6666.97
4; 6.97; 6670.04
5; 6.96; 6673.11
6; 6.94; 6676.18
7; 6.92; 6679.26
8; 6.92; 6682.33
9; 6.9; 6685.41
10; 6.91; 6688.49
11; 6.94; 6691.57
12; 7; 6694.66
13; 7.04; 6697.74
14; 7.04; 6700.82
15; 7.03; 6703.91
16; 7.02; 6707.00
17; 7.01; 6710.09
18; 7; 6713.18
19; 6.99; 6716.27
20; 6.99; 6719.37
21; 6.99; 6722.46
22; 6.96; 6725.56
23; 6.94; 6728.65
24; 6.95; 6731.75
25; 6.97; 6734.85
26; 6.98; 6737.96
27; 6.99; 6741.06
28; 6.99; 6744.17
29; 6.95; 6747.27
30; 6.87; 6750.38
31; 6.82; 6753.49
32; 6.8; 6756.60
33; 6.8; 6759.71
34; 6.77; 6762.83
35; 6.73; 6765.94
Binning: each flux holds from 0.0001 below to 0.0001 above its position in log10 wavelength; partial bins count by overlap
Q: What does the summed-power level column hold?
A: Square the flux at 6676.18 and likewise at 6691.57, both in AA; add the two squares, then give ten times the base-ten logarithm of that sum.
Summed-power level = 19.8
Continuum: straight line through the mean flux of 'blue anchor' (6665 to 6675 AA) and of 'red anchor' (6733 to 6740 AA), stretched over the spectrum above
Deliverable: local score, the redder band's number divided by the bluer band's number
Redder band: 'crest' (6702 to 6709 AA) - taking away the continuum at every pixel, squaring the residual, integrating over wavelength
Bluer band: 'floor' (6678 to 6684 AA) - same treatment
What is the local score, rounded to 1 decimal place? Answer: 1.3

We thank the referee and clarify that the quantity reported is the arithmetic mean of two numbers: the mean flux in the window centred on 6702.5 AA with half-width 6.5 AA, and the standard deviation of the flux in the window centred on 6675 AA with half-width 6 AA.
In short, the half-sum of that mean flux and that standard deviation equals 3.53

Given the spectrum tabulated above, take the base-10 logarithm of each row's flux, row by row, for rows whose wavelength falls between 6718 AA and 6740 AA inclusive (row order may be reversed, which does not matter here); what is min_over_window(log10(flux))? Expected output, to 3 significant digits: 0.841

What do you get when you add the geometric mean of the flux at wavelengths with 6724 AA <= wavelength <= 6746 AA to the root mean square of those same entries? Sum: 13.9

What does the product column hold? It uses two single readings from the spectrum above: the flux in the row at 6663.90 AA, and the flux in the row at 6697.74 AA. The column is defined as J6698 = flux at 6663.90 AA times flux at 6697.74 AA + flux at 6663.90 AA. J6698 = 56.0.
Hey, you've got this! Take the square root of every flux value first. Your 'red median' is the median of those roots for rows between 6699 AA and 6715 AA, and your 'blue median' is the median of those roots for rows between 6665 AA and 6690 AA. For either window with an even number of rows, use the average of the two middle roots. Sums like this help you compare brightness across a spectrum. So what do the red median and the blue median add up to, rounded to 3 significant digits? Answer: 5.28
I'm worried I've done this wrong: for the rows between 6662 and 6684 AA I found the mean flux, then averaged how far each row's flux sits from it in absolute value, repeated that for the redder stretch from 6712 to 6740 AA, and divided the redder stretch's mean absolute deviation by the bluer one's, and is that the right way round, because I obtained 0.9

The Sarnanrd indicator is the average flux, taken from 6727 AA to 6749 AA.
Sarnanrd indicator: 6.967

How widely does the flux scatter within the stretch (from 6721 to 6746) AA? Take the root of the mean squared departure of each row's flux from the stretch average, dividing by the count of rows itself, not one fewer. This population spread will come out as 0.018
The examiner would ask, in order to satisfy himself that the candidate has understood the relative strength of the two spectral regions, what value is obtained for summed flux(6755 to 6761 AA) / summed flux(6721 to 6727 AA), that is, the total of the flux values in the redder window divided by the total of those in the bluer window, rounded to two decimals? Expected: 0.97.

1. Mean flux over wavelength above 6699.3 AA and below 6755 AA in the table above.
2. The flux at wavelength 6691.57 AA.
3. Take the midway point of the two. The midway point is 6.96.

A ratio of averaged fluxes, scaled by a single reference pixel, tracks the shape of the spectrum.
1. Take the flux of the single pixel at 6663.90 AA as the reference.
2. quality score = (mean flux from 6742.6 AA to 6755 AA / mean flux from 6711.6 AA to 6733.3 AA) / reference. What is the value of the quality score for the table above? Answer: 0.142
